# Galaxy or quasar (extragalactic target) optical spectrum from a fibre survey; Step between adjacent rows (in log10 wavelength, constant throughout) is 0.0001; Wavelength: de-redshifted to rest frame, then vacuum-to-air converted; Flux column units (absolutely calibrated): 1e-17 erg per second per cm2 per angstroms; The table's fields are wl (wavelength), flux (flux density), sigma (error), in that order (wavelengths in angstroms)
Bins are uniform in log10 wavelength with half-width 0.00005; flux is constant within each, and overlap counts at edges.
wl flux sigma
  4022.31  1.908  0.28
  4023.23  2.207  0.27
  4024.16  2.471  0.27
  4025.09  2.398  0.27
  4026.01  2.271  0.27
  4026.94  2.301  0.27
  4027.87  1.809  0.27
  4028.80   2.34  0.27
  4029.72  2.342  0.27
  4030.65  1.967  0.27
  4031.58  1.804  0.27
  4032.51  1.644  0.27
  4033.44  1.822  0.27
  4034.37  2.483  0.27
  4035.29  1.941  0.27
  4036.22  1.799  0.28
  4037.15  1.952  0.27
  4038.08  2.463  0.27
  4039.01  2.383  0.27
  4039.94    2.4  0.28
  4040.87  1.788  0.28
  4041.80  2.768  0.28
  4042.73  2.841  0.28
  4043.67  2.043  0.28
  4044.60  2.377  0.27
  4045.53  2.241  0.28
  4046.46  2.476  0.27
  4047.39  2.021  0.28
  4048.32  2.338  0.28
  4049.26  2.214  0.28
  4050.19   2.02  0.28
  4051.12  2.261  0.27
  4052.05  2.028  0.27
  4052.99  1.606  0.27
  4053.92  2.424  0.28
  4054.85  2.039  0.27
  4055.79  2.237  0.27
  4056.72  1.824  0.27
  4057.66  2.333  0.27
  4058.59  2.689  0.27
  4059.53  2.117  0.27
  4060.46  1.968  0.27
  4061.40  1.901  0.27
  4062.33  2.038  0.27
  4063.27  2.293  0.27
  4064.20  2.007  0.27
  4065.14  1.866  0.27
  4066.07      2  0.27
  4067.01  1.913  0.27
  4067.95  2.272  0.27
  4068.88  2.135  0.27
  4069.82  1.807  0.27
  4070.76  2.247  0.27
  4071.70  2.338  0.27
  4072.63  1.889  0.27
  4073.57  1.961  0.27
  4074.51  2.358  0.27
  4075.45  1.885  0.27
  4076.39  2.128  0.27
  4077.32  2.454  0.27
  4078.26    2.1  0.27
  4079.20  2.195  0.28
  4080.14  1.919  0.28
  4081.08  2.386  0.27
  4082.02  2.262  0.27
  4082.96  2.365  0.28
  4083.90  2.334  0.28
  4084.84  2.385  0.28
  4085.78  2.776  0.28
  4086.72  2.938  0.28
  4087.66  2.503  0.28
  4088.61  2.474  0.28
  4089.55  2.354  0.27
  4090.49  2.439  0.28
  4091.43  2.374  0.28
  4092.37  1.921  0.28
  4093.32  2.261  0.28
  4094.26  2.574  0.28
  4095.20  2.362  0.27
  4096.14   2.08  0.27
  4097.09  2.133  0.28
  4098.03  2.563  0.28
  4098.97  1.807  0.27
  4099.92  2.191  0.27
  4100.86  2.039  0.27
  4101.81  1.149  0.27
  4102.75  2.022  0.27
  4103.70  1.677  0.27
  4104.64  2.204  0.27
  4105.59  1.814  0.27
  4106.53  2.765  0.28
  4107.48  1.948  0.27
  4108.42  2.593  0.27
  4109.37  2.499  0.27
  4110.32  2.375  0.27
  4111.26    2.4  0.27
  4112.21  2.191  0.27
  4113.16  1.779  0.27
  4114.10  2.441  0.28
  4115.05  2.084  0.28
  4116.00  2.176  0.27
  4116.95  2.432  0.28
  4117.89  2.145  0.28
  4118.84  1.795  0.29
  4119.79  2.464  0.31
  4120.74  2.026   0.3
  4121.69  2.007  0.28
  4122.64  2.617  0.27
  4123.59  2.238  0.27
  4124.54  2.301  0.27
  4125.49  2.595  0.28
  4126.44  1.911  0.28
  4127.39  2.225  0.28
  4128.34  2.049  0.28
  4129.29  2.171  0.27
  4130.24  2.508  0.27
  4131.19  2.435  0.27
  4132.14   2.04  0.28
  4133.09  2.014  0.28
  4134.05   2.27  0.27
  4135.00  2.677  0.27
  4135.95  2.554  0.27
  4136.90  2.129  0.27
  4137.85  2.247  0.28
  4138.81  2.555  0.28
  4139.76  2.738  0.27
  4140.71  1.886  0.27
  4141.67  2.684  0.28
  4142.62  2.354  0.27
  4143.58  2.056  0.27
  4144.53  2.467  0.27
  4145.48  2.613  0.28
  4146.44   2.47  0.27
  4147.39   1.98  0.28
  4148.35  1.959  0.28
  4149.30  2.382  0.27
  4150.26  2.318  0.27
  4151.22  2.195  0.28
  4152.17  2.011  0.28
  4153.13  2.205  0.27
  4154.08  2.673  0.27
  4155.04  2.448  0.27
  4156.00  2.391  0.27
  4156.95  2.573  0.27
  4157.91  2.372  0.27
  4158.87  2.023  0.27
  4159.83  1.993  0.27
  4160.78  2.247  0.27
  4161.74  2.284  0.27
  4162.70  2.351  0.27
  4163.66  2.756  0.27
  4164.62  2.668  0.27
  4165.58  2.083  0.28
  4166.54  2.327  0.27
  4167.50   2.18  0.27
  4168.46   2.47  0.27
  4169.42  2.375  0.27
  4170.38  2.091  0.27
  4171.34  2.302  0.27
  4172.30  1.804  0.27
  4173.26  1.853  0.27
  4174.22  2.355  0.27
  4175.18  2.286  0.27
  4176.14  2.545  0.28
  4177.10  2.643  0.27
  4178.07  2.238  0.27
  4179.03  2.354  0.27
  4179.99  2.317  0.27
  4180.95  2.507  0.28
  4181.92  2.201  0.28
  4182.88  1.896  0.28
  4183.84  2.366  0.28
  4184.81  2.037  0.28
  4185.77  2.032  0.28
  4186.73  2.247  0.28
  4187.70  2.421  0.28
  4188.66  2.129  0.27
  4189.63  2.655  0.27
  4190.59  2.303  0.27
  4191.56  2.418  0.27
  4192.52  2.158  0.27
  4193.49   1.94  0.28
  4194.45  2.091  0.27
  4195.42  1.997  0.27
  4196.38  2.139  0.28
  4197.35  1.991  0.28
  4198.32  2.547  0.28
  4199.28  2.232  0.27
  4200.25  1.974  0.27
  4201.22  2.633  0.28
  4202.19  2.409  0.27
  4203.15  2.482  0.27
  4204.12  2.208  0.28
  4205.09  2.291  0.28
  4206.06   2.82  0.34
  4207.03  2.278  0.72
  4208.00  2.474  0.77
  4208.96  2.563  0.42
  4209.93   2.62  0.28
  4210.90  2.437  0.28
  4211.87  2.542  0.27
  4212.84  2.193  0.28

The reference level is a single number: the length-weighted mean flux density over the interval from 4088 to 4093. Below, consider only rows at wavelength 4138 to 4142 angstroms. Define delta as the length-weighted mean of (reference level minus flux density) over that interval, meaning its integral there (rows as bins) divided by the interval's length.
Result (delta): -0.1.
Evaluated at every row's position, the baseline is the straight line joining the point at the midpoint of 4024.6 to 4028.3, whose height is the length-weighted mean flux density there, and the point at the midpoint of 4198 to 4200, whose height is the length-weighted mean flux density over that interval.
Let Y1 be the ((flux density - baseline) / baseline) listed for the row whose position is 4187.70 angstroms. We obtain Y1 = 0.04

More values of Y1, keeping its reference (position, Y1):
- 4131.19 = 0.07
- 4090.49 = 0.08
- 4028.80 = 0.06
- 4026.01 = 0.03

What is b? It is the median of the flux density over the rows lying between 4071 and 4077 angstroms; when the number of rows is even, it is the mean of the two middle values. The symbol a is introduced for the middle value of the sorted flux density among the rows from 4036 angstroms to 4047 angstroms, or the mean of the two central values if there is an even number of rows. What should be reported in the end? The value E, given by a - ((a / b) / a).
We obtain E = 1.89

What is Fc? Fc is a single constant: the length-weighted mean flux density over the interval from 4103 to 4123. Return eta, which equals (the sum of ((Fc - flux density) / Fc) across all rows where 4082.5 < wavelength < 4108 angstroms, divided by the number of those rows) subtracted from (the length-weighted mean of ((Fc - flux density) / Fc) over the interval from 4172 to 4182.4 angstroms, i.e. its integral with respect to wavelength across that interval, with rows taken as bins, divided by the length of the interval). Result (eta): -0.02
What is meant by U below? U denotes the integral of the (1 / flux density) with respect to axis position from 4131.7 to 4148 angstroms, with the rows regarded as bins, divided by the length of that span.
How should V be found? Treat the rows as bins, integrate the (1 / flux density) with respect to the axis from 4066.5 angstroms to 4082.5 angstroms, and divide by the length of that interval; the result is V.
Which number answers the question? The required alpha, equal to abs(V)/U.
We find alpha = 1.09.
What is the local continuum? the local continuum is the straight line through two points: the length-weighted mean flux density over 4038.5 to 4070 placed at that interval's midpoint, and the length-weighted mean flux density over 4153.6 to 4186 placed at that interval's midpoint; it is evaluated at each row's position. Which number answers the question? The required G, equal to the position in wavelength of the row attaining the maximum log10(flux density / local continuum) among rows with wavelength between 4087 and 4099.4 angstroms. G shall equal 4094.26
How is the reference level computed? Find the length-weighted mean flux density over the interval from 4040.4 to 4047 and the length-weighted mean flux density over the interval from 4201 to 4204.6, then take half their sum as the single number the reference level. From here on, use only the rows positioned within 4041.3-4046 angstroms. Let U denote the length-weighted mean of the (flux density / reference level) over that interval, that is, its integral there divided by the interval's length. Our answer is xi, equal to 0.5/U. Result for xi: 0.49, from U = 1.02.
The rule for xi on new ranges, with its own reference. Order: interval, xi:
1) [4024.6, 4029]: 0.54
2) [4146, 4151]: 0.54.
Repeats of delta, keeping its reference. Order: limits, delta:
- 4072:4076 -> 0.3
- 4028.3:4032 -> 0.2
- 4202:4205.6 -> 0.0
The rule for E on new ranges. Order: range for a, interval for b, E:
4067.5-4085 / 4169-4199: 1.80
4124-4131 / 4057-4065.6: 1.73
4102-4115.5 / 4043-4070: 1.71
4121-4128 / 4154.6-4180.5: 1.81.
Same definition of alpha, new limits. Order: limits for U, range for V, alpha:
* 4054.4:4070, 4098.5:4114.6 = 1.02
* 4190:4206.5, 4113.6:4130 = 1.02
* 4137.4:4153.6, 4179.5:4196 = 1.03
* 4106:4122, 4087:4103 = 1.04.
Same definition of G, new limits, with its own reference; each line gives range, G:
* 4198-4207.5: 4206.06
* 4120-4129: 4122.64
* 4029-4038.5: 4034.37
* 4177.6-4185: 4180.95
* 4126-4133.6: 4130.24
